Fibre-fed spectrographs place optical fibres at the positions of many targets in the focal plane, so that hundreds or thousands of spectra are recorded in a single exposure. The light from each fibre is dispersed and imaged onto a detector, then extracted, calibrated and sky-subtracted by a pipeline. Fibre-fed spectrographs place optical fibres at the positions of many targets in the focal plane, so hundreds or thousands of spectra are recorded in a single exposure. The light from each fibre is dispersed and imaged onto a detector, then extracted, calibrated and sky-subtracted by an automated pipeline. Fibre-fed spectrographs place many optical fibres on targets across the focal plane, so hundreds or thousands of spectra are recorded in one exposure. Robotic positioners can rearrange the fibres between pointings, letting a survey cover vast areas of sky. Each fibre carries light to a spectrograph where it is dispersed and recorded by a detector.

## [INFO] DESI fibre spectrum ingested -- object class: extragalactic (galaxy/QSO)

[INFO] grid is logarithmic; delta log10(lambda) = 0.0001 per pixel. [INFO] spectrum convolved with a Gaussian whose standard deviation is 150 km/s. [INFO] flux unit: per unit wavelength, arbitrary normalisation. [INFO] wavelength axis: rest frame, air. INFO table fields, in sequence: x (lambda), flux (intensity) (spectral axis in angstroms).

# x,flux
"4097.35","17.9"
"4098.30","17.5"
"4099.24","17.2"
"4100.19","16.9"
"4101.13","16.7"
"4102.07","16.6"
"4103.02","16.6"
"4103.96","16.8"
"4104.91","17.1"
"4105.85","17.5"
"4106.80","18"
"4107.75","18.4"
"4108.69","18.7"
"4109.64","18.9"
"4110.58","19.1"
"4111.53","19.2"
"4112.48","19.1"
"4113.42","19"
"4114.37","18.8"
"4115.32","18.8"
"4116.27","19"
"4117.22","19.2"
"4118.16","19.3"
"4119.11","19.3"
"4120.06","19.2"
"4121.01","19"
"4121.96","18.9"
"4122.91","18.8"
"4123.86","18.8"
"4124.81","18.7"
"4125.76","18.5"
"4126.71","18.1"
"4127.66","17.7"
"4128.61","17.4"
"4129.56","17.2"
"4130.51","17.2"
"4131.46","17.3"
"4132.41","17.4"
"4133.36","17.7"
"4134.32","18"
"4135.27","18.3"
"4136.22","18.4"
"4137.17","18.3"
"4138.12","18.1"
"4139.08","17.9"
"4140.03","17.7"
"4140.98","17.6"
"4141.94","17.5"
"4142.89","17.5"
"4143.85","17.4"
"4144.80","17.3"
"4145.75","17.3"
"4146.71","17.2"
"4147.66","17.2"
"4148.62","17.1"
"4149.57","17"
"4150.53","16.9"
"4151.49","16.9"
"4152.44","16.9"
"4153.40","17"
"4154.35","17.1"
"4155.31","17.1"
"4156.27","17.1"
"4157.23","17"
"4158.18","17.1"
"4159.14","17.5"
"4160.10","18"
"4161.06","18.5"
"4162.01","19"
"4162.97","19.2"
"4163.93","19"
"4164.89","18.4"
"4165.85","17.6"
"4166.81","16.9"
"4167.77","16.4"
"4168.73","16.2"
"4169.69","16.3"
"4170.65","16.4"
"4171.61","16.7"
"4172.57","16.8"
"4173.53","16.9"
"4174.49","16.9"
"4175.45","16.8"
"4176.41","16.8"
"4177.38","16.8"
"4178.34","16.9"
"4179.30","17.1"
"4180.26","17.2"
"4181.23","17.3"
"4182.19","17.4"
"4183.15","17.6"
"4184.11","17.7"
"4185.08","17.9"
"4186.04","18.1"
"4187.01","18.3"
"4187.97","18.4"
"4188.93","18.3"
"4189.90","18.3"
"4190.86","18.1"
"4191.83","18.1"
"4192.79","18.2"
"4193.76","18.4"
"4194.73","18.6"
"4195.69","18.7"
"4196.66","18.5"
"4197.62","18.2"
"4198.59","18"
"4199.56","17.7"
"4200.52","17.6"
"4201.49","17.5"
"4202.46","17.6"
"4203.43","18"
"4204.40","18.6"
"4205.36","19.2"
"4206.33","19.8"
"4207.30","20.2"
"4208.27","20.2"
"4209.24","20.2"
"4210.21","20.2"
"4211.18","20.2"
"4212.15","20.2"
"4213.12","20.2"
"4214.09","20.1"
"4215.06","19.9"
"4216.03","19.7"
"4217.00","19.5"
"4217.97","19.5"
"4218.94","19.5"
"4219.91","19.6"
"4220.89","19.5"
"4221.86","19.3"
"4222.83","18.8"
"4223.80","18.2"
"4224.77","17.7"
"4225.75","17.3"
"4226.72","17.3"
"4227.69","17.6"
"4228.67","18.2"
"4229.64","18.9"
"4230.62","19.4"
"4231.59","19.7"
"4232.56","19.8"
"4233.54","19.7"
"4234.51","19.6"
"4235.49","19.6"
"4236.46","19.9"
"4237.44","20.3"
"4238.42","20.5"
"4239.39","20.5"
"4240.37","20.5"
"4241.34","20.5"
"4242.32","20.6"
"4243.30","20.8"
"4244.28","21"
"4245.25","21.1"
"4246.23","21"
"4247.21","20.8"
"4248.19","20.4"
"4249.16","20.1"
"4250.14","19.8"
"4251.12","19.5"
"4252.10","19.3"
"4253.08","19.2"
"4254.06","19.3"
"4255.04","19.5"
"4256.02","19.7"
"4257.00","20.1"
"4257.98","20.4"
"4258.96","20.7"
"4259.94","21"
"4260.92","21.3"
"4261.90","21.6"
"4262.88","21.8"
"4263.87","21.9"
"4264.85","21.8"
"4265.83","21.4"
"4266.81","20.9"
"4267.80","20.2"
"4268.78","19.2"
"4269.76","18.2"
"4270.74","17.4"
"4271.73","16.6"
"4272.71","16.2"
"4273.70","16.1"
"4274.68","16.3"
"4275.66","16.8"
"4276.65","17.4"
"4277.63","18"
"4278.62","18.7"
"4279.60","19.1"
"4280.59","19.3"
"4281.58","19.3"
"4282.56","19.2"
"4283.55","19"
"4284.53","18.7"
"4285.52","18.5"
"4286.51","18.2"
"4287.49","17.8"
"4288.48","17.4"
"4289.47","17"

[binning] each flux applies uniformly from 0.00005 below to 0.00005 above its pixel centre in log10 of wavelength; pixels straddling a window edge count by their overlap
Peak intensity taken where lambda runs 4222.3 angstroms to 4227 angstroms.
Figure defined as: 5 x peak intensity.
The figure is 94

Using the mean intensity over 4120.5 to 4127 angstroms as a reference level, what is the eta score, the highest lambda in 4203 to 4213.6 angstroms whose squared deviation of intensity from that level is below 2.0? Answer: 4206.33 angstroms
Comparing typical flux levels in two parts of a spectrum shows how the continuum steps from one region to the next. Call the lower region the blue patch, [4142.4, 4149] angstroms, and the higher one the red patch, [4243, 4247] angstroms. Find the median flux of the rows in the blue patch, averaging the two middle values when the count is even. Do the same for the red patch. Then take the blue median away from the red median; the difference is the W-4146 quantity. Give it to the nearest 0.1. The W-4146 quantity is 3.7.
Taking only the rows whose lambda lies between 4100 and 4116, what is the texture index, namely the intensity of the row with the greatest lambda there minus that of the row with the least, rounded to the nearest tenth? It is 1.9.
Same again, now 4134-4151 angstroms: -1.1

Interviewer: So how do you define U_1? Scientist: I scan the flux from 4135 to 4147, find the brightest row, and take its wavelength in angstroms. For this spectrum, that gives 4136.22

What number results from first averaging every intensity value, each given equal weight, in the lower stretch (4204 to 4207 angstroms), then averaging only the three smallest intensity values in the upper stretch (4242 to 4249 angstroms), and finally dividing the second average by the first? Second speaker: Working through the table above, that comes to 1.07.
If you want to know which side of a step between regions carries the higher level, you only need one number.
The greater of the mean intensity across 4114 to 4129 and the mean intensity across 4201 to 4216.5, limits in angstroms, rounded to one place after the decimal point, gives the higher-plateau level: 19.5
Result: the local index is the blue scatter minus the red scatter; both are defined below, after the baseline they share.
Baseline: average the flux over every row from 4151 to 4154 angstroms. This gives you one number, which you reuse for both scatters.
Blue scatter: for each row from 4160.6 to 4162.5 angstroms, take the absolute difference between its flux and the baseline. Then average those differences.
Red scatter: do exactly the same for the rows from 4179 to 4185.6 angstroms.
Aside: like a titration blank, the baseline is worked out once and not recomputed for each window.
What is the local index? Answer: 1.3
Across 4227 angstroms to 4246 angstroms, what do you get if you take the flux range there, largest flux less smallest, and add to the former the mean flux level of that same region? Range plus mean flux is 23.4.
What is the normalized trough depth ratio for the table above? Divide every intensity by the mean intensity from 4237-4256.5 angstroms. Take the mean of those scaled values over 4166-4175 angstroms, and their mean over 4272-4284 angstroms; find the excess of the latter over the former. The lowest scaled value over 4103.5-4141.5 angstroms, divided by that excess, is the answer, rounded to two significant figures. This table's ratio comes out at 13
